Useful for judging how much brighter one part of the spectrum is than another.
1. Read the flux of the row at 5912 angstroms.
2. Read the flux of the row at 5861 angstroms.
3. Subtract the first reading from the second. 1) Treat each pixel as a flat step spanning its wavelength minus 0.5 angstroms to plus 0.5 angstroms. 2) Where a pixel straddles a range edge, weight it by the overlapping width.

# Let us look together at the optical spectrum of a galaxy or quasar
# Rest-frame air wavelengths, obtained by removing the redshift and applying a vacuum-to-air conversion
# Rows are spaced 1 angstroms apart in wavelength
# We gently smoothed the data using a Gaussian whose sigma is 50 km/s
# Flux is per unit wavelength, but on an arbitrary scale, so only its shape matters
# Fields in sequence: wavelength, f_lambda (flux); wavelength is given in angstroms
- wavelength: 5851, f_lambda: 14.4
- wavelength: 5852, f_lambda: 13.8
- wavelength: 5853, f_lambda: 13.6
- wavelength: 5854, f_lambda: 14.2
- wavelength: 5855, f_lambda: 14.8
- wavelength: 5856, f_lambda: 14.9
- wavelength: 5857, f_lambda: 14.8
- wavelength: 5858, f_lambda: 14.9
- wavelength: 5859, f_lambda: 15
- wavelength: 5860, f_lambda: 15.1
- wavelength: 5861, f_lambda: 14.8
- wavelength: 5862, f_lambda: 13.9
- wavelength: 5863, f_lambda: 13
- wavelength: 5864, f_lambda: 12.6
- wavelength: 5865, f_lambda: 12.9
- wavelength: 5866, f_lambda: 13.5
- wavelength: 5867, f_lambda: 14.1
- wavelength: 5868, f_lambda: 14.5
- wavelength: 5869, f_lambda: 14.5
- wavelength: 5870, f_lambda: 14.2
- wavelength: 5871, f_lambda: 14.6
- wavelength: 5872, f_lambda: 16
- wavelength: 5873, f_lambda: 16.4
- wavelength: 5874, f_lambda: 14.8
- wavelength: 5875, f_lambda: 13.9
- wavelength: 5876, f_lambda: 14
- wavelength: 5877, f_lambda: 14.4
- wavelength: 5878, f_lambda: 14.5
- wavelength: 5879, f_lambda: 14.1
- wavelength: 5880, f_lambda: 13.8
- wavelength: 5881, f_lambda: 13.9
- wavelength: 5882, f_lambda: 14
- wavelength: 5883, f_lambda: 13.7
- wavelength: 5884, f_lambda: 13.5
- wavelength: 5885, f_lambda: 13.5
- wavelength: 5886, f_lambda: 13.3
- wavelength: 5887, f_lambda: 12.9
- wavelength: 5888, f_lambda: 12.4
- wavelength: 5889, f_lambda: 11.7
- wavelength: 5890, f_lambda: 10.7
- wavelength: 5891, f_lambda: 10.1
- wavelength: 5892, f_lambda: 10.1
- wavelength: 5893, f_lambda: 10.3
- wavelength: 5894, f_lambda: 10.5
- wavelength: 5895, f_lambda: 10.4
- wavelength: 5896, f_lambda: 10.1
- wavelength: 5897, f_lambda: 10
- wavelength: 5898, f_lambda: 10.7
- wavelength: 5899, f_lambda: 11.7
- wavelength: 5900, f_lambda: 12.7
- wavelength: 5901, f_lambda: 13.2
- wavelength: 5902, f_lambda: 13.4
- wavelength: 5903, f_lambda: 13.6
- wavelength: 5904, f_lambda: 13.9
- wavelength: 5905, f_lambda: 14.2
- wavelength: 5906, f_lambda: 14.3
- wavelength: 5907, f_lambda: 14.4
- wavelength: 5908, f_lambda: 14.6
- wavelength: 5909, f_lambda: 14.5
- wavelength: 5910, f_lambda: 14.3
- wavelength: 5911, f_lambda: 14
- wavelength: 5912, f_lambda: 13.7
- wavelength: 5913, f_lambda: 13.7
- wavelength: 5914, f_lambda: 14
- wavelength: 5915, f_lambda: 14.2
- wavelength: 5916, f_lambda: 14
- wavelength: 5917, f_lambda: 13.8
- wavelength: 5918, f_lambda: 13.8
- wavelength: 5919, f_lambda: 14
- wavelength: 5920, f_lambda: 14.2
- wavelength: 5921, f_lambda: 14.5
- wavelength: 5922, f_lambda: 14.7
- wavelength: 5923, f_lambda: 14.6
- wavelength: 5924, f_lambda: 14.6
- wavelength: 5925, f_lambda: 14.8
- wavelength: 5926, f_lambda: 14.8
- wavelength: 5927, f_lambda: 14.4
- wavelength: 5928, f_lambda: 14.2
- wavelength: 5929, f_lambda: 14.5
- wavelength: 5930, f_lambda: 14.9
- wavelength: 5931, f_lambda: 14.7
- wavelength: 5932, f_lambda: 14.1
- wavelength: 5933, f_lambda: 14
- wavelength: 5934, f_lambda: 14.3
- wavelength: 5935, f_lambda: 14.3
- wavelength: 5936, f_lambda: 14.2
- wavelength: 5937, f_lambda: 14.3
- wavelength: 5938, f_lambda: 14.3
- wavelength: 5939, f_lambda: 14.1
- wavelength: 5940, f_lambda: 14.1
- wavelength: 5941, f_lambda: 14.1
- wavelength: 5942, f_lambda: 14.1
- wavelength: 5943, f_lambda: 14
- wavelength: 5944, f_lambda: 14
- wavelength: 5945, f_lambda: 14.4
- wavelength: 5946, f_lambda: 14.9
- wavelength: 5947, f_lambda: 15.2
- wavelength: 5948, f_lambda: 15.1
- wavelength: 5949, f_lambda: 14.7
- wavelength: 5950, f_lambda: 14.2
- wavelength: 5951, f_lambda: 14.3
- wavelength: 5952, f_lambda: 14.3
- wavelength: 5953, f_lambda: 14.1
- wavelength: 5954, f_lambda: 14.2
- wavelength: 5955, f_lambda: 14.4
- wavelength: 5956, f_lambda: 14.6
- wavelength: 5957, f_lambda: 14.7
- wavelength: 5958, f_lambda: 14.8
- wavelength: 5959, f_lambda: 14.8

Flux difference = 1.1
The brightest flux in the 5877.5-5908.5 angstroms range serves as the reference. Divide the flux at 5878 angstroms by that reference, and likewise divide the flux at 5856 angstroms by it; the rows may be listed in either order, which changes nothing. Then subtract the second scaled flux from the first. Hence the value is -0.03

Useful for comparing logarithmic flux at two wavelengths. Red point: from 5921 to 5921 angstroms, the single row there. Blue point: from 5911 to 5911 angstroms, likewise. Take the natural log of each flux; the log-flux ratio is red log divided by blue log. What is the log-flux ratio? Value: 1.01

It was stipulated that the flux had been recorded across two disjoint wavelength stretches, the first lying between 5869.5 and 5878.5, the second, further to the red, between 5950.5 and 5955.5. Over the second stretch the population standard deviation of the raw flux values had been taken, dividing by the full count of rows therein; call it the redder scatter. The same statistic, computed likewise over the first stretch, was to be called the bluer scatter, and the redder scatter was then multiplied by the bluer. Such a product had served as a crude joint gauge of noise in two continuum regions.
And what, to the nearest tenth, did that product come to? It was 0.1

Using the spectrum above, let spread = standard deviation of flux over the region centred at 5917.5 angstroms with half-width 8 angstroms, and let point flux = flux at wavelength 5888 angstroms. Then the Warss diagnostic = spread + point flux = 12.8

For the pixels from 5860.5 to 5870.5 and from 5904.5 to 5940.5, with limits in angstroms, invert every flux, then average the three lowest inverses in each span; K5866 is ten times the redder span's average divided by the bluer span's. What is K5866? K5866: 9.8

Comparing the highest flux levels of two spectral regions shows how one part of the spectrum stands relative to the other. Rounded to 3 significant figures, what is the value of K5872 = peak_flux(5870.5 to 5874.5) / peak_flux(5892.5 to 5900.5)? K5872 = 1.29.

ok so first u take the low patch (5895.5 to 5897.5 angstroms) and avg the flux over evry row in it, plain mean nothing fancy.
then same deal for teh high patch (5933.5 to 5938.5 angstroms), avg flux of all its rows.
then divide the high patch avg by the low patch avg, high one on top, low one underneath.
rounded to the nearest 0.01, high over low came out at 1.42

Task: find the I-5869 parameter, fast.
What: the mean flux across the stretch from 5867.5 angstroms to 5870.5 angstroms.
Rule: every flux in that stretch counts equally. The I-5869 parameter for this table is 14.4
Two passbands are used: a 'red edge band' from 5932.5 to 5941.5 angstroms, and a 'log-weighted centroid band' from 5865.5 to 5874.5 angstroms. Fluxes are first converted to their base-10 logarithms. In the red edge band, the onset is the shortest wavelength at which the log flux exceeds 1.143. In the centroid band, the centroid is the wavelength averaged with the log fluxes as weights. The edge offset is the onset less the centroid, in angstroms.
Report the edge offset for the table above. 63.0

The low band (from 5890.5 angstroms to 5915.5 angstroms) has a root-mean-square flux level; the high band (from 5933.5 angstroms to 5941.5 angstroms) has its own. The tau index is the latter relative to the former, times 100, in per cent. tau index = 111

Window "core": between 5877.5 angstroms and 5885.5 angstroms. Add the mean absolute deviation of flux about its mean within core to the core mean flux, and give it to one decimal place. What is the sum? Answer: 14.1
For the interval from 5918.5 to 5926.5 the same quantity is 14.7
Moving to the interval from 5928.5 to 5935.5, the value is 14.7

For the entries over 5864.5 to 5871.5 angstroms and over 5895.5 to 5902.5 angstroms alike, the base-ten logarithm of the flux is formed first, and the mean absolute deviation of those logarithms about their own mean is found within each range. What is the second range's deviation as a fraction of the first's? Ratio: 3.0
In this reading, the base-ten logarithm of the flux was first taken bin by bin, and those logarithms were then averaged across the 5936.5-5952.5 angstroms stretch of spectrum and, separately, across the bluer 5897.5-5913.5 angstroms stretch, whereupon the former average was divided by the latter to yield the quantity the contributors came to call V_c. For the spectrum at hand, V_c 1.02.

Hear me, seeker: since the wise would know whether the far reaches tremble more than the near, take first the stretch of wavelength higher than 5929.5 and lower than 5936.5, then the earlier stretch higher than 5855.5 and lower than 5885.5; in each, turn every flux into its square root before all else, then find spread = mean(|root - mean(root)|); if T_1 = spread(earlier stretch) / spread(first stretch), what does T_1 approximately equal 2.5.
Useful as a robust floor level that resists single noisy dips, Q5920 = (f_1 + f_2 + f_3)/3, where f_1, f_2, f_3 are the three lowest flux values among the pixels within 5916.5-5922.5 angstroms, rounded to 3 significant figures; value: 13.9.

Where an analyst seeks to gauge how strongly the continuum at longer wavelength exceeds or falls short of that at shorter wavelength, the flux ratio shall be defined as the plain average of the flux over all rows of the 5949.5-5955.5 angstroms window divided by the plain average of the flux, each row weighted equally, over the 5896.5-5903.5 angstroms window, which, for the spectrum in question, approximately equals 1.17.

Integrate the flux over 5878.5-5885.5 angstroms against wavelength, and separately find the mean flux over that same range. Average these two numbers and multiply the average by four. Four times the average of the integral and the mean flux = 221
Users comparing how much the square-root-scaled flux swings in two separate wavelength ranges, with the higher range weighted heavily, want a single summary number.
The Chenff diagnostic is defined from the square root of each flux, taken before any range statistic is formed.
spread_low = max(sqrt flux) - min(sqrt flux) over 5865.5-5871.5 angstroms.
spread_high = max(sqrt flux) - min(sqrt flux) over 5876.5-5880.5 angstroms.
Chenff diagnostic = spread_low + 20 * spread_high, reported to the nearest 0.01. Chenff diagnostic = 2.01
